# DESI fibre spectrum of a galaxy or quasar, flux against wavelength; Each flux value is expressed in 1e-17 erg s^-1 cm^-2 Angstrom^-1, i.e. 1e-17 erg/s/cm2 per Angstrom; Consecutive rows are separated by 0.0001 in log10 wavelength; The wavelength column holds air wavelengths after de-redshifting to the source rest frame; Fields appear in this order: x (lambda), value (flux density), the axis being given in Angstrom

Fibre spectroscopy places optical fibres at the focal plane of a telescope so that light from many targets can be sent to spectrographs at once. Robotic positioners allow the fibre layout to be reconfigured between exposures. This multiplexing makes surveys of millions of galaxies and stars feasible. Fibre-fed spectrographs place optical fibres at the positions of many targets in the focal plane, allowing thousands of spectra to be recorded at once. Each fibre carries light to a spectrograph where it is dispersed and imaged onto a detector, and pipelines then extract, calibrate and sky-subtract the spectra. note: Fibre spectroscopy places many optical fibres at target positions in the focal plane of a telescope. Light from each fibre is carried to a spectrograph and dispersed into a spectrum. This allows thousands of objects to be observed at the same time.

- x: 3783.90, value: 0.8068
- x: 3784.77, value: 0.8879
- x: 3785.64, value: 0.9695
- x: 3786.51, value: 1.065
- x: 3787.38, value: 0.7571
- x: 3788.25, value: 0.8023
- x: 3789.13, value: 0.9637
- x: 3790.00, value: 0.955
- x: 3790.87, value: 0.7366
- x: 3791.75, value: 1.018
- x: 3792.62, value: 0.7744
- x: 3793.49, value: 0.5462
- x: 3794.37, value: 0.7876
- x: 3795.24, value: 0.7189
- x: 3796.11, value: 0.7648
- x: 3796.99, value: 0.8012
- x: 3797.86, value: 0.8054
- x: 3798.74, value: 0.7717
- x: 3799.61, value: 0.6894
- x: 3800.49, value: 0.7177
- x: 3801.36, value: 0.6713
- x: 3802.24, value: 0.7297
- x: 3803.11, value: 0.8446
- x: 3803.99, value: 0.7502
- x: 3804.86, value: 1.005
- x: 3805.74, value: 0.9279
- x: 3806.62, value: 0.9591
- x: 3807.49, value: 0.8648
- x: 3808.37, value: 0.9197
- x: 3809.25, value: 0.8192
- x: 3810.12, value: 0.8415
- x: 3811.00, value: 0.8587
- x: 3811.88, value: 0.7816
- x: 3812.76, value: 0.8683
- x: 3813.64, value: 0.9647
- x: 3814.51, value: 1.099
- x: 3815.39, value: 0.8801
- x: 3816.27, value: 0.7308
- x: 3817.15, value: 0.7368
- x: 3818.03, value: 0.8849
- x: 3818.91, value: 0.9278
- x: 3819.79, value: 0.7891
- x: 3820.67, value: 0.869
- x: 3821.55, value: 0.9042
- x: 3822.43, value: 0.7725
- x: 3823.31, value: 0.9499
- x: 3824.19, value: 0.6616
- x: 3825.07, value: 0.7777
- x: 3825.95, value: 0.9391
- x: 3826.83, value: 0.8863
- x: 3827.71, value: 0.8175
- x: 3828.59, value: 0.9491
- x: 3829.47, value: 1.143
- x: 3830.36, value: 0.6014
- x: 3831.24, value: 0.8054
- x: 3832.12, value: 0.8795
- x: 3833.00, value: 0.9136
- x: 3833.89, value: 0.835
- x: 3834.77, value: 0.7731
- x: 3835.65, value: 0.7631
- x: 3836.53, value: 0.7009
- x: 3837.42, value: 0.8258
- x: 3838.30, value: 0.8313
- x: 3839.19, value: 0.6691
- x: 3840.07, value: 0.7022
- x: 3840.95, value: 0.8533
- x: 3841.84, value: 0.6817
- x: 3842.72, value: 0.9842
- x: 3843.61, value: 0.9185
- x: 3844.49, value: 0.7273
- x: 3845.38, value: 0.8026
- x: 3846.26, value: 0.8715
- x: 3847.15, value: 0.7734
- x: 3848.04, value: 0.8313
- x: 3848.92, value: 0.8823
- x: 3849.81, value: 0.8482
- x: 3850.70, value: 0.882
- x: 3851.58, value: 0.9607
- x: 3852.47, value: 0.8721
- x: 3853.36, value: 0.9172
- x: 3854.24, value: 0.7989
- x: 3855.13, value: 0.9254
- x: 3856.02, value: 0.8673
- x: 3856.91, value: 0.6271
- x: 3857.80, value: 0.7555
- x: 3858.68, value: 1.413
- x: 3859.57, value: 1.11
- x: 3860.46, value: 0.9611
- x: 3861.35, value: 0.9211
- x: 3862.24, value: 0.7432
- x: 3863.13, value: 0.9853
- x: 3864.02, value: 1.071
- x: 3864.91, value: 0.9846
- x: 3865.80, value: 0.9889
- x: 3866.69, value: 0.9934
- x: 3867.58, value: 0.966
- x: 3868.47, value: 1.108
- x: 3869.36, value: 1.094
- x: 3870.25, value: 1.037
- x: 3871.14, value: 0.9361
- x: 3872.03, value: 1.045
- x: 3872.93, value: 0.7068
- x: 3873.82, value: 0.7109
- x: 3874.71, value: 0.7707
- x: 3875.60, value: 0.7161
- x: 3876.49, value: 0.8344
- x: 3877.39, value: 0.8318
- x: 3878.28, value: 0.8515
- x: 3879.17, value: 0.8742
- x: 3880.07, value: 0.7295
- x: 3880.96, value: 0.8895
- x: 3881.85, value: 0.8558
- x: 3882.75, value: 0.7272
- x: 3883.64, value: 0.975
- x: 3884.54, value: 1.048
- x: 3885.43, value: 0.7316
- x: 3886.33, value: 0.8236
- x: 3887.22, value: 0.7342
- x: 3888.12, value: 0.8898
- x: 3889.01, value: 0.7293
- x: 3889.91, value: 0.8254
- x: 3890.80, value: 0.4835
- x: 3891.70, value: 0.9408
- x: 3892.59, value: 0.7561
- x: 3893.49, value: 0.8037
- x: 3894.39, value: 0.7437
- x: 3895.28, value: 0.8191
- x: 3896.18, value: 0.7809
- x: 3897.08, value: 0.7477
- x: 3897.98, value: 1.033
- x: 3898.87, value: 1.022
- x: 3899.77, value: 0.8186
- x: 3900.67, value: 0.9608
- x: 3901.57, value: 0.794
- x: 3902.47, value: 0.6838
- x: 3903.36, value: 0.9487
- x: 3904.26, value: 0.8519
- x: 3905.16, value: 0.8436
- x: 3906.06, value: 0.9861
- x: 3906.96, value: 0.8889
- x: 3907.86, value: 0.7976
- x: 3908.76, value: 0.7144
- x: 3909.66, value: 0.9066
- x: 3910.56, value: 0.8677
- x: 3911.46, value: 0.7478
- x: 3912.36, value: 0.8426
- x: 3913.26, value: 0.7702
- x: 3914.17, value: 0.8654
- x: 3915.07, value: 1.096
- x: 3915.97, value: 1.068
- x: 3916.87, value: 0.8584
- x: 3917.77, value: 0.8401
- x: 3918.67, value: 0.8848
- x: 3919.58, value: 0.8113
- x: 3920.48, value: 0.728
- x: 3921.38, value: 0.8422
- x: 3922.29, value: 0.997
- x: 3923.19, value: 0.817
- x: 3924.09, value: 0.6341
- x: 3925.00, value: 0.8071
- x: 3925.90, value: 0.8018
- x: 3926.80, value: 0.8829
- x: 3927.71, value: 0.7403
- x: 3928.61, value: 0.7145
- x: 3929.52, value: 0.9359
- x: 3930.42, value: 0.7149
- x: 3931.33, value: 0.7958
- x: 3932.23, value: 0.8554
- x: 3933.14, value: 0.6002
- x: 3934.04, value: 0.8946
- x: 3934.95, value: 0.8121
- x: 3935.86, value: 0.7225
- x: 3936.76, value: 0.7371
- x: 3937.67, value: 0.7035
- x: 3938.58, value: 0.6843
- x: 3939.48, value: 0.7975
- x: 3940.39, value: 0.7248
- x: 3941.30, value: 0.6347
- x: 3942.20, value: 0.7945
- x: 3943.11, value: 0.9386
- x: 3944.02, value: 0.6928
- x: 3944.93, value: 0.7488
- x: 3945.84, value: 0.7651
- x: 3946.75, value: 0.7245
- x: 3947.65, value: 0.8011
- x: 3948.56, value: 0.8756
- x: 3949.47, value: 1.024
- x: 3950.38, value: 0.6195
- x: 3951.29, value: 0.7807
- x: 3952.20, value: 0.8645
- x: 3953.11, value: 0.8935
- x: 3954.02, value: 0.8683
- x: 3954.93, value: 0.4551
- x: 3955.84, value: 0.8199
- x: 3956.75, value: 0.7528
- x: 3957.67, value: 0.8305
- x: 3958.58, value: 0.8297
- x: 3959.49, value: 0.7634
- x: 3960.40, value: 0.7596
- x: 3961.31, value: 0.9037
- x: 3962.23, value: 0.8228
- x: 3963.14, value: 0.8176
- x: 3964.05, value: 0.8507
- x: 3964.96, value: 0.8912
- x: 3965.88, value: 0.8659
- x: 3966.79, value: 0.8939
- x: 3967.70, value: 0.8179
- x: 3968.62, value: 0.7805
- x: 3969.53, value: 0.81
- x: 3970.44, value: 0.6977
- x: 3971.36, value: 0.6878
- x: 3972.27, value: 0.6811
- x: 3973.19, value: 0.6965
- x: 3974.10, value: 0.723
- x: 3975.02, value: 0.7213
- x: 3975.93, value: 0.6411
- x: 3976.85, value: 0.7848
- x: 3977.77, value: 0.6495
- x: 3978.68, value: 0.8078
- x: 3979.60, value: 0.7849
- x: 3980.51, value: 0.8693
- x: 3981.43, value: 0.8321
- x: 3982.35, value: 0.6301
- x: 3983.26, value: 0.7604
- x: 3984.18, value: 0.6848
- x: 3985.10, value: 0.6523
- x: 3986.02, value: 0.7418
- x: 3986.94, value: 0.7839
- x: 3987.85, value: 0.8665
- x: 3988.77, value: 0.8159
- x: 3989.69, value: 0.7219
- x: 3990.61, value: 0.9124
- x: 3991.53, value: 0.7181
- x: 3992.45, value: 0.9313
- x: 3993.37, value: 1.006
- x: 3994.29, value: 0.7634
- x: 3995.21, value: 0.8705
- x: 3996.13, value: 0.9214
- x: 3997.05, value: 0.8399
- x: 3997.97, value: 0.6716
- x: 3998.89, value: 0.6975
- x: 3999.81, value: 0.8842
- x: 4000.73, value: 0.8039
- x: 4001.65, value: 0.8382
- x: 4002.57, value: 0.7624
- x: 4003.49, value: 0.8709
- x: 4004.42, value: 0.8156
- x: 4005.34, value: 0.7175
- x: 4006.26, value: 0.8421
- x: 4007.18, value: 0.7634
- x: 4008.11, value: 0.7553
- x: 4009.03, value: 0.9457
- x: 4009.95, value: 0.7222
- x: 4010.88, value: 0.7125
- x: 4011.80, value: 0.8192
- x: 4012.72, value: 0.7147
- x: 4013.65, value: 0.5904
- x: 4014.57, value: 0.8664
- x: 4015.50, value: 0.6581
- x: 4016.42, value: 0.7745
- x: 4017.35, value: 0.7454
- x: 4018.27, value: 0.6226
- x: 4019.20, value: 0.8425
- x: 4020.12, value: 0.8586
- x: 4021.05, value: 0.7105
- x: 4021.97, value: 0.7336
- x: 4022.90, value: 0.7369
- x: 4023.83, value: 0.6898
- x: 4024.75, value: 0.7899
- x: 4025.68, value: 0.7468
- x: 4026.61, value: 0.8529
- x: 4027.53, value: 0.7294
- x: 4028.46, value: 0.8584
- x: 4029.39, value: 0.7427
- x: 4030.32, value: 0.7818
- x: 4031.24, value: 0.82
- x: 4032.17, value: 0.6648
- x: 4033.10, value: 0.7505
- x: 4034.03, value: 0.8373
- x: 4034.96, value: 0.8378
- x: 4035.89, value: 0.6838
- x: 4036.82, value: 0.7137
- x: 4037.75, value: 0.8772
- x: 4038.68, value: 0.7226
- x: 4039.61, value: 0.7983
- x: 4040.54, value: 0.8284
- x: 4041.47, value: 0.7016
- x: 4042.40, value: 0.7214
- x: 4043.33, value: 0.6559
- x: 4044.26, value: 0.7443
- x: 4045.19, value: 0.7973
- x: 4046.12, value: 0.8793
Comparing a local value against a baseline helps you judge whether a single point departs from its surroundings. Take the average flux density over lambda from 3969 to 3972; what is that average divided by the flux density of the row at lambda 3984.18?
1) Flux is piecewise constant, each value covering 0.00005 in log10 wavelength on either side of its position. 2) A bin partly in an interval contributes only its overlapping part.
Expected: 1.07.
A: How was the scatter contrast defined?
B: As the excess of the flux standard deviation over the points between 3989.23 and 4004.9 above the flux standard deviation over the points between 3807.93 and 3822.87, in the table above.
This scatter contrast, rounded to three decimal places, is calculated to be 0.002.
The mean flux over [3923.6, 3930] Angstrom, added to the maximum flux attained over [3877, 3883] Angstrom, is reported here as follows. 1.68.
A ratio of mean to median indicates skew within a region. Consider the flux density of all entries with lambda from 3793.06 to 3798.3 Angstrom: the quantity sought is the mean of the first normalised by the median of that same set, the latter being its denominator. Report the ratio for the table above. 0.95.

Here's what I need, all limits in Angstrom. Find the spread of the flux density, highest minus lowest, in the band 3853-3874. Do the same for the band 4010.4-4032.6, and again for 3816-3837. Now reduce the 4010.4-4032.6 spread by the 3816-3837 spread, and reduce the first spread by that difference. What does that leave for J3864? 1.05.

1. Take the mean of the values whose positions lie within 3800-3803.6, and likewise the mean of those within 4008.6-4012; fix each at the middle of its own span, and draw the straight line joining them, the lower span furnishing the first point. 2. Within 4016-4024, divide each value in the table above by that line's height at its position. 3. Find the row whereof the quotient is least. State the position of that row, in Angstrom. 4018.27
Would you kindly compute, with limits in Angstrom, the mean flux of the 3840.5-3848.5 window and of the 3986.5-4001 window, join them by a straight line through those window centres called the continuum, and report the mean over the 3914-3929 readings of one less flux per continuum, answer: -0.02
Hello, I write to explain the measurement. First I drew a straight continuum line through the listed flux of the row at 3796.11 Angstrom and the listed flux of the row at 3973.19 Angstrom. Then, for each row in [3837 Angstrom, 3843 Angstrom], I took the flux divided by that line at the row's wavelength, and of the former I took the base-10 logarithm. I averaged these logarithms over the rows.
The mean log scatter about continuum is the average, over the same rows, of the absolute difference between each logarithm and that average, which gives 0.051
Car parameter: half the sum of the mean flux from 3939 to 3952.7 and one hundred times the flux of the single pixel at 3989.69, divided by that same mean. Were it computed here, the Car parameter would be 46.4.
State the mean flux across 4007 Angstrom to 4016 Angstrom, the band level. 0.75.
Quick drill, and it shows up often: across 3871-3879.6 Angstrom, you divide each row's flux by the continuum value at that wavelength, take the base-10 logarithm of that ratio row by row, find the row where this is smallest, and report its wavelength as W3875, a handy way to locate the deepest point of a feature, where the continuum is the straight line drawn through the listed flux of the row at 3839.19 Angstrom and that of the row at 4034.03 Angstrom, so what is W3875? 3872.93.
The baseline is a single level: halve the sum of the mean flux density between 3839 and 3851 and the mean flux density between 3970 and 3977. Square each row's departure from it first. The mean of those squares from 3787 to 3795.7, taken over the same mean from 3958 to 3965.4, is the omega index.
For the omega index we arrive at 2.7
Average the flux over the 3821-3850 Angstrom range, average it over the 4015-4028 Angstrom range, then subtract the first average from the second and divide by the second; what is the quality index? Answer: -0.10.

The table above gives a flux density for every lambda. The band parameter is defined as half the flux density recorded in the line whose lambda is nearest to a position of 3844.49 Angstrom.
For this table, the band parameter 0.36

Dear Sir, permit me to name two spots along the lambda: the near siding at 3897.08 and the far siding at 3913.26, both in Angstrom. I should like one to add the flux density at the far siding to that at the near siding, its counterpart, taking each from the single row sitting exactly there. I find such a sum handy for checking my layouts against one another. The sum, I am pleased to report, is 1.52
